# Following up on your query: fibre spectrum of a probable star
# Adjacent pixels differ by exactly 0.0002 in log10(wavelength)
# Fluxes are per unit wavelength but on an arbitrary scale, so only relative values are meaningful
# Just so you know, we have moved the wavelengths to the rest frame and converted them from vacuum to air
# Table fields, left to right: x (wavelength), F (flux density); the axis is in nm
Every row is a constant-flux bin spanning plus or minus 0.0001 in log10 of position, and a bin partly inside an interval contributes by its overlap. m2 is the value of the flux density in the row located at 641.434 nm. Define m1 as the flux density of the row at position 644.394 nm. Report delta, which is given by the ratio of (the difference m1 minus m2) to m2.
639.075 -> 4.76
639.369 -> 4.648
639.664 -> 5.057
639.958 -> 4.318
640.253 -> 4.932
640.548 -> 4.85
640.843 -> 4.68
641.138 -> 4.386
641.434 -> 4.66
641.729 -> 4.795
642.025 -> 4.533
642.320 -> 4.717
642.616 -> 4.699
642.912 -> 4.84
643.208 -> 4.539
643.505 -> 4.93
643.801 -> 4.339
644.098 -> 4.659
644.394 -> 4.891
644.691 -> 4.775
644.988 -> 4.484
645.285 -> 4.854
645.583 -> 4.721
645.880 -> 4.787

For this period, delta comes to 0.05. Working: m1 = 4.891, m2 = 4.66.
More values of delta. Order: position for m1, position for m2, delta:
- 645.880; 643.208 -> 0.05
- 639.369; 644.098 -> 0.00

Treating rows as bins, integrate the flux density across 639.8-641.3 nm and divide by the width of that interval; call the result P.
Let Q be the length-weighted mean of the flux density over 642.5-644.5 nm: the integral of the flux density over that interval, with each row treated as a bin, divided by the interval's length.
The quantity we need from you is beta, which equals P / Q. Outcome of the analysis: 0.99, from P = 4.64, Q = 4.70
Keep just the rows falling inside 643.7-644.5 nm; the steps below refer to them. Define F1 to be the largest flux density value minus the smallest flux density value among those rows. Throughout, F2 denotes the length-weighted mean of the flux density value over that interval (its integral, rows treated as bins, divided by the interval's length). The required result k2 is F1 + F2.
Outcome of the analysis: 5.19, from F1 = 0.552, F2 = 4.63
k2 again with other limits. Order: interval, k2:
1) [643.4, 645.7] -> 5.29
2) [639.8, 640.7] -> 5.32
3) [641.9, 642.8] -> 4.85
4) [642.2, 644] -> 5.27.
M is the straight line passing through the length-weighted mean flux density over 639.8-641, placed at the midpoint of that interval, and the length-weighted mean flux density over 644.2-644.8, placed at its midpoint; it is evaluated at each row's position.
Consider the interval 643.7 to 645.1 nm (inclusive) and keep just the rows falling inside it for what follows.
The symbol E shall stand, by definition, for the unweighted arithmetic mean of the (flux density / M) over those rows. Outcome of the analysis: 0.960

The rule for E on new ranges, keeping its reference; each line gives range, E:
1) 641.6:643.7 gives 0.990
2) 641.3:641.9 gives 0.998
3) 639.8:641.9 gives 0.989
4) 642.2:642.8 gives 0.988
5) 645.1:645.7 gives 0.986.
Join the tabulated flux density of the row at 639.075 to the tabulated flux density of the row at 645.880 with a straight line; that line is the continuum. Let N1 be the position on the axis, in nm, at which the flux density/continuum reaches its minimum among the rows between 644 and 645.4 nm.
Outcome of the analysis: 644.988 nm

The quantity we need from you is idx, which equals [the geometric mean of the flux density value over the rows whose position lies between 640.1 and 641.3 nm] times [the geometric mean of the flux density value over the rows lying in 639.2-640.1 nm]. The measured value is 22.0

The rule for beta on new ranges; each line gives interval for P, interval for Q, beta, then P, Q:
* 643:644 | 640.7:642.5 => 1.00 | 4.62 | 4.63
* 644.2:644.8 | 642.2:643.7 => 1.02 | 4.83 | 4.73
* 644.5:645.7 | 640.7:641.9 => 1.02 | 4.71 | 4.63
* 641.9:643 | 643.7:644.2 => 1.04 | 4.70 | 4.50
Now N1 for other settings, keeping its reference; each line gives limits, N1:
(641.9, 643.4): 642.025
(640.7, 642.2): 641.138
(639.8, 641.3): 639.958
